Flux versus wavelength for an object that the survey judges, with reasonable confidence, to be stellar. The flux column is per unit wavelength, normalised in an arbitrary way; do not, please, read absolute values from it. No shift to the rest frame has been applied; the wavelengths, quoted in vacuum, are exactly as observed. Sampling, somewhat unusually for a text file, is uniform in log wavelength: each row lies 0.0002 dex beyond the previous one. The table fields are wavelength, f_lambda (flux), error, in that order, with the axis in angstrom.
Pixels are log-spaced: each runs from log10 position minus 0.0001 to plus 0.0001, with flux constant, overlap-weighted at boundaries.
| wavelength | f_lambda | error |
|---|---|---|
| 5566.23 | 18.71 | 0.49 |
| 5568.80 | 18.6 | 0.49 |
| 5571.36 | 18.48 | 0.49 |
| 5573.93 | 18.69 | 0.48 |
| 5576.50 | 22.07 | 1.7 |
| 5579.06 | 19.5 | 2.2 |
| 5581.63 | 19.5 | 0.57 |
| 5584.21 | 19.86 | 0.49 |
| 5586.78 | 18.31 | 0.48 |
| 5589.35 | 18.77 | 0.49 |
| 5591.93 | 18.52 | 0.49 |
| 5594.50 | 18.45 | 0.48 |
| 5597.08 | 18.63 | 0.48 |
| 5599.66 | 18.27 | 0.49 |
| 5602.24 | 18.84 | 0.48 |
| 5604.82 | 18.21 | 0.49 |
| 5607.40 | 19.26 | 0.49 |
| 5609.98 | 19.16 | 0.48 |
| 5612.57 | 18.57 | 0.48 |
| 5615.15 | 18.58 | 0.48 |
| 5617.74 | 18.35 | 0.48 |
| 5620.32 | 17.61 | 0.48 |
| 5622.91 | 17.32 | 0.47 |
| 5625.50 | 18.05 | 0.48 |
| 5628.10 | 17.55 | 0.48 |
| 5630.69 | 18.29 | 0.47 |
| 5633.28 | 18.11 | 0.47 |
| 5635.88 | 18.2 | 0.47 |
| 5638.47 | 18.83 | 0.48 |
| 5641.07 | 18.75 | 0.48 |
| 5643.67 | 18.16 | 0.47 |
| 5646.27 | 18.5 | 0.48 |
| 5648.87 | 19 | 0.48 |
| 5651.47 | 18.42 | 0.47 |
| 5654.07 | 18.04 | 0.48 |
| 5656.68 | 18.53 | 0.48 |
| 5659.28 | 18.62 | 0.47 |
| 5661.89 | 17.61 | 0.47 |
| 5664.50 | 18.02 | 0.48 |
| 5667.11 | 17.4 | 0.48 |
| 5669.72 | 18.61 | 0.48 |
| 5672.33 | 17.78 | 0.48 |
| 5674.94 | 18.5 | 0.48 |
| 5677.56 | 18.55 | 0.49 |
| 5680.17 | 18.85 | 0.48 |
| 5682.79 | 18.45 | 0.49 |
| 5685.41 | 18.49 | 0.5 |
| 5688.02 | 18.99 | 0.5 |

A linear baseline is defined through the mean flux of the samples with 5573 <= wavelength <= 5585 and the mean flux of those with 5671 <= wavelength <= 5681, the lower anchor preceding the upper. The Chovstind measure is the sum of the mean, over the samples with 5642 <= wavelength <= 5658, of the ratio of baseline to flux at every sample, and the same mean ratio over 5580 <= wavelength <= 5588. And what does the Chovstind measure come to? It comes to 2.05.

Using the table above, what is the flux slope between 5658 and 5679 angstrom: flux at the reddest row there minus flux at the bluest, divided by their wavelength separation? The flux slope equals -0.004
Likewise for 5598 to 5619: 0.004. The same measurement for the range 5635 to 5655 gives -0.009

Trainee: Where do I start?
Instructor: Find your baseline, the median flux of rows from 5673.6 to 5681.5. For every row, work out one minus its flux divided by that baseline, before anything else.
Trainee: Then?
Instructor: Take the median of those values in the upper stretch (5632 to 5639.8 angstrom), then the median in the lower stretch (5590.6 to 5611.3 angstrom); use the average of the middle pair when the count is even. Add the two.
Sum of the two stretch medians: 0.02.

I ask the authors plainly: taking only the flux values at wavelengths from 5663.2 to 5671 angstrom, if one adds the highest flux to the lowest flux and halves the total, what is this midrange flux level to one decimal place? 18.0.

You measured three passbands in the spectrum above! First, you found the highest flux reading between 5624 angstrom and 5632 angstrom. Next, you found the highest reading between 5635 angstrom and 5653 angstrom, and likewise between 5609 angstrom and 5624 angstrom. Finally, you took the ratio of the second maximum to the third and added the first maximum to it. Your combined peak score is 19.3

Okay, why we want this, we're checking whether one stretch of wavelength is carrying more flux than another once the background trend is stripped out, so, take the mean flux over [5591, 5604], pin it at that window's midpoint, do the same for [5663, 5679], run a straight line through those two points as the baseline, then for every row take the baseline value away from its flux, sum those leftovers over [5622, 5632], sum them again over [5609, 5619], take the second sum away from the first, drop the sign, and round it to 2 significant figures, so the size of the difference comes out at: 3.2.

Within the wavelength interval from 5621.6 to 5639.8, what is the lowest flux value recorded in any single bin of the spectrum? 17.32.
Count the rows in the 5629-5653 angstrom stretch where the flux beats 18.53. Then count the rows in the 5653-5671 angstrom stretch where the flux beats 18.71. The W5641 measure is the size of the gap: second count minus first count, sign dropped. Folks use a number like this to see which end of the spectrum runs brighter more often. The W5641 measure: 3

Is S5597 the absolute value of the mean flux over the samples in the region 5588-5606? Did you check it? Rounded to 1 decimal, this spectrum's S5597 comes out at 18.5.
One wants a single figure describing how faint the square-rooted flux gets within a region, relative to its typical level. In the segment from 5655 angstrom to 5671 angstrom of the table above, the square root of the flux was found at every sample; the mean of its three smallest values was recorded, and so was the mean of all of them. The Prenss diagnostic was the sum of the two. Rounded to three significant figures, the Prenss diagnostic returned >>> 8.46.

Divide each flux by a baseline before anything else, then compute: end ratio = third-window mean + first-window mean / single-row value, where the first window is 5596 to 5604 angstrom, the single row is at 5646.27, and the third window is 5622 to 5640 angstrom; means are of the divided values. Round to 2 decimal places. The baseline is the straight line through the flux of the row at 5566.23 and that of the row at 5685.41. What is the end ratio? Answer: 1.97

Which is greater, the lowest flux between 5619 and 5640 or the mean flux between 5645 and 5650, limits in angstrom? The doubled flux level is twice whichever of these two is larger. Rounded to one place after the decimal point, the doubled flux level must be 37.5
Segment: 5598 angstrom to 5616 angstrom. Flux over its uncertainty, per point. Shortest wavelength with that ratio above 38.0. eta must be 5602.24 angstrom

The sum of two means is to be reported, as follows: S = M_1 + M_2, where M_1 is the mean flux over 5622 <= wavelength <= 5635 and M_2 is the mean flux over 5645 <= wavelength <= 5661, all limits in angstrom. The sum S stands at 36.4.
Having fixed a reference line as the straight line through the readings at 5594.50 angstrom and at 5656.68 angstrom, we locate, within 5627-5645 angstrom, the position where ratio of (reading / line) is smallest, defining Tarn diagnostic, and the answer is 5628.10 angstrom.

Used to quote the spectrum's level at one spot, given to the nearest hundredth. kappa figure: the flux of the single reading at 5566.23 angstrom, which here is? 18.71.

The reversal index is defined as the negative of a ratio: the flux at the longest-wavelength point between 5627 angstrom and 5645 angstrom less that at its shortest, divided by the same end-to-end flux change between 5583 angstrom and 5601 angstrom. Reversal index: 0.4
